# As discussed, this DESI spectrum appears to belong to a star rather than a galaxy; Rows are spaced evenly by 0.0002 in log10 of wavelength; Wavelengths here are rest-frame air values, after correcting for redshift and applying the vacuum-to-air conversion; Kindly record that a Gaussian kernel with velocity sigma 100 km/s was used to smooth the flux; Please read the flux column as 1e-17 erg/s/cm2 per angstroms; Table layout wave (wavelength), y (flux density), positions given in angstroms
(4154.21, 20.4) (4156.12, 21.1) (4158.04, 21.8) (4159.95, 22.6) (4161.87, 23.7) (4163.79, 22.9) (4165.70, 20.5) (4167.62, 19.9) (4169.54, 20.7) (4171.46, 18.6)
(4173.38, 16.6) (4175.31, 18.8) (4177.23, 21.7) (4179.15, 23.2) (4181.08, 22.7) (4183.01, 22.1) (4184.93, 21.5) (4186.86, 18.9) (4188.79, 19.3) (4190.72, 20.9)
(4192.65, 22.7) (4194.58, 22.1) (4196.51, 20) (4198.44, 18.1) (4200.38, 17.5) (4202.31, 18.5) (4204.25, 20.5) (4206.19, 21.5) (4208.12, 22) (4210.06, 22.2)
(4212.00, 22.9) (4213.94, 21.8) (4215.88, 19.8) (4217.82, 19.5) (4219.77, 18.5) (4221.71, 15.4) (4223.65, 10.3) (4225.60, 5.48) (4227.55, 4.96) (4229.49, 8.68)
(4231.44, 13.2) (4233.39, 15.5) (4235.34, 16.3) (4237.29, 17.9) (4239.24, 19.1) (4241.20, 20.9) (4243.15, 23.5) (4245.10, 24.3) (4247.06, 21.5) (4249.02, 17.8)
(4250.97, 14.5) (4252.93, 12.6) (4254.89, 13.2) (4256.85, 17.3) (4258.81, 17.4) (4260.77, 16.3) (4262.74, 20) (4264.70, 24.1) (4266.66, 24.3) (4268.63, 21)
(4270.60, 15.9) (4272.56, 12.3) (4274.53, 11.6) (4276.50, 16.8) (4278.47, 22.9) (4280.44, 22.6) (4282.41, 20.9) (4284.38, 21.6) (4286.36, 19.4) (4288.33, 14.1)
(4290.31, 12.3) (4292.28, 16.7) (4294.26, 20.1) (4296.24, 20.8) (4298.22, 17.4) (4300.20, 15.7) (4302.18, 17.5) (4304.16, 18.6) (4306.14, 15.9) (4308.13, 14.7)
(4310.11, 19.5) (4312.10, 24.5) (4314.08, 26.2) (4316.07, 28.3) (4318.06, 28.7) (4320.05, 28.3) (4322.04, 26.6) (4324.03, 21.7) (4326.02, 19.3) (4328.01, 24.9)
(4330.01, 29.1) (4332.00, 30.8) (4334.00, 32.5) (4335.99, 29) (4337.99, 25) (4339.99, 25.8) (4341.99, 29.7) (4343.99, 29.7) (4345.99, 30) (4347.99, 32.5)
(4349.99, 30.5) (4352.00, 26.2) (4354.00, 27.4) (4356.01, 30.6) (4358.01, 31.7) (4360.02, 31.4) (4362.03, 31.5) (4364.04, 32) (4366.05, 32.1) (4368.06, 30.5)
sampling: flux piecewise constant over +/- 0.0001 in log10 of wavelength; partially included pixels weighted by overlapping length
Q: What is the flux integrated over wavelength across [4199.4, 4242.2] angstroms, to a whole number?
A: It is 724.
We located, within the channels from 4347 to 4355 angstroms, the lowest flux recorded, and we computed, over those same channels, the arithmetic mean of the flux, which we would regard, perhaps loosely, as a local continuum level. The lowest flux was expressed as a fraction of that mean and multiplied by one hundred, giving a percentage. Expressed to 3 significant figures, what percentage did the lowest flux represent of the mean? 89.9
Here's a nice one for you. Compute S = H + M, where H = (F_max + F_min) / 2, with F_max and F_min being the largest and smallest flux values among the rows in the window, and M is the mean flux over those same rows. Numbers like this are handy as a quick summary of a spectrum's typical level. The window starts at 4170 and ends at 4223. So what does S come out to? 40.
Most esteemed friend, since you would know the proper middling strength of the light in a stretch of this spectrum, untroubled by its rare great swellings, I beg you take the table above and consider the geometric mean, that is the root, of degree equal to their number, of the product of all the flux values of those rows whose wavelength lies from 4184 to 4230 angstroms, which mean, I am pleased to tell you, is 16.9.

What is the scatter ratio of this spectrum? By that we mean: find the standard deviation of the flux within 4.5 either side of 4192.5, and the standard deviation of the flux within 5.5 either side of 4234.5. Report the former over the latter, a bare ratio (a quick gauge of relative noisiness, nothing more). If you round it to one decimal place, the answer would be 0.4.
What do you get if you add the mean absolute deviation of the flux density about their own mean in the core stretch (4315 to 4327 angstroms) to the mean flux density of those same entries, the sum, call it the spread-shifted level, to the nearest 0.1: 28.8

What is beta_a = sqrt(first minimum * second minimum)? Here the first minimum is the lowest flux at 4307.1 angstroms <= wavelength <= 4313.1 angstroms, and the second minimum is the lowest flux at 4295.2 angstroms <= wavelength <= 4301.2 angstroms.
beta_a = 15.2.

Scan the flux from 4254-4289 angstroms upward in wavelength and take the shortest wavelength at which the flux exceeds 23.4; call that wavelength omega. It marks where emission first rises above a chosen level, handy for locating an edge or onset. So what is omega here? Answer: 4264.70 angstroms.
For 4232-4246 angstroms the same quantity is 4243.15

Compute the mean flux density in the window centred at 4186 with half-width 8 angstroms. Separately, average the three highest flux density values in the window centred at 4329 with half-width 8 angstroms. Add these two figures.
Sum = 52.2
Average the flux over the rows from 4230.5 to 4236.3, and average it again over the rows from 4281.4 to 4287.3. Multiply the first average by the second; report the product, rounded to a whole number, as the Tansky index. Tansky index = 310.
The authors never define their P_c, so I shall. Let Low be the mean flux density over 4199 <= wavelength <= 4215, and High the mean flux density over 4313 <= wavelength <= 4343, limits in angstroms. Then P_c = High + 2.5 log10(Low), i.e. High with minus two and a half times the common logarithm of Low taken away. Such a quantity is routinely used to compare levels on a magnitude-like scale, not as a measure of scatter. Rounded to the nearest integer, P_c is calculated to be 30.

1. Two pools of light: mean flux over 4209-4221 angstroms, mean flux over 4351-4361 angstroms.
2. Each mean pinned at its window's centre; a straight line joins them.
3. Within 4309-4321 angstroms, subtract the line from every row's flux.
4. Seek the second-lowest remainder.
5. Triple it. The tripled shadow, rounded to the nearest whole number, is -7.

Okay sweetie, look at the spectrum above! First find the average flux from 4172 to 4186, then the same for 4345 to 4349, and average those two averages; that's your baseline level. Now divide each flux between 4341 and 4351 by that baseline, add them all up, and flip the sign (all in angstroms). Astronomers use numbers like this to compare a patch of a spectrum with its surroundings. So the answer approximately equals -5.8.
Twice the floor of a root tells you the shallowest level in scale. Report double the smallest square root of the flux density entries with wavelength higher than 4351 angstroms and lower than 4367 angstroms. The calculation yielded 10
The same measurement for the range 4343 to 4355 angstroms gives 10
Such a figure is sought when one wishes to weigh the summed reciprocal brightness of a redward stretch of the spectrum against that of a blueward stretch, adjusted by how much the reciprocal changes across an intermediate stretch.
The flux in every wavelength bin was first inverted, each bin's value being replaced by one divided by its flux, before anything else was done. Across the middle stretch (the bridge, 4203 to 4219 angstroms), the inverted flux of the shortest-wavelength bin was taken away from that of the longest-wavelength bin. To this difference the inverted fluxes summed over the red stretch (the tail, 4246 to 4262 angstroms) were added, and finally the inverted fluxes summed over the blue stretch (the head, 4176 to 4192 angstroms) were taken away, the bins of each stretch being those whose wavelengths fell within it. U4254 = 0.13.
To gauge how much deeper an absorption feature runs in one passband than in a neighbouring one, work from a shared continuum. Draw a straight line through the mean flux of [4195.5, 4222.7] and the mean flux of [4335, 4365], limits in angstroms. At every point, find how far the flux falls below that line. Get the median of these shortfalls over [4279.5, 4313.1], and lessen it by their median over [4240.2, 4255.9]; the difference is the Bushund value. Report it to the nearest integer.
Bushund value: 5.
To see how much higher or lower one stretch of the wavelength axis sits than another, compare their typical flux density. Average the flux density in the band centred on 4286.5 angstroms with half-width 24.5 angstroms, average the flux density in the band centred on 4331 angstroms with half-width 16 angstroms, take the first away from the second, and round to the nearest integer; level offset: 9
